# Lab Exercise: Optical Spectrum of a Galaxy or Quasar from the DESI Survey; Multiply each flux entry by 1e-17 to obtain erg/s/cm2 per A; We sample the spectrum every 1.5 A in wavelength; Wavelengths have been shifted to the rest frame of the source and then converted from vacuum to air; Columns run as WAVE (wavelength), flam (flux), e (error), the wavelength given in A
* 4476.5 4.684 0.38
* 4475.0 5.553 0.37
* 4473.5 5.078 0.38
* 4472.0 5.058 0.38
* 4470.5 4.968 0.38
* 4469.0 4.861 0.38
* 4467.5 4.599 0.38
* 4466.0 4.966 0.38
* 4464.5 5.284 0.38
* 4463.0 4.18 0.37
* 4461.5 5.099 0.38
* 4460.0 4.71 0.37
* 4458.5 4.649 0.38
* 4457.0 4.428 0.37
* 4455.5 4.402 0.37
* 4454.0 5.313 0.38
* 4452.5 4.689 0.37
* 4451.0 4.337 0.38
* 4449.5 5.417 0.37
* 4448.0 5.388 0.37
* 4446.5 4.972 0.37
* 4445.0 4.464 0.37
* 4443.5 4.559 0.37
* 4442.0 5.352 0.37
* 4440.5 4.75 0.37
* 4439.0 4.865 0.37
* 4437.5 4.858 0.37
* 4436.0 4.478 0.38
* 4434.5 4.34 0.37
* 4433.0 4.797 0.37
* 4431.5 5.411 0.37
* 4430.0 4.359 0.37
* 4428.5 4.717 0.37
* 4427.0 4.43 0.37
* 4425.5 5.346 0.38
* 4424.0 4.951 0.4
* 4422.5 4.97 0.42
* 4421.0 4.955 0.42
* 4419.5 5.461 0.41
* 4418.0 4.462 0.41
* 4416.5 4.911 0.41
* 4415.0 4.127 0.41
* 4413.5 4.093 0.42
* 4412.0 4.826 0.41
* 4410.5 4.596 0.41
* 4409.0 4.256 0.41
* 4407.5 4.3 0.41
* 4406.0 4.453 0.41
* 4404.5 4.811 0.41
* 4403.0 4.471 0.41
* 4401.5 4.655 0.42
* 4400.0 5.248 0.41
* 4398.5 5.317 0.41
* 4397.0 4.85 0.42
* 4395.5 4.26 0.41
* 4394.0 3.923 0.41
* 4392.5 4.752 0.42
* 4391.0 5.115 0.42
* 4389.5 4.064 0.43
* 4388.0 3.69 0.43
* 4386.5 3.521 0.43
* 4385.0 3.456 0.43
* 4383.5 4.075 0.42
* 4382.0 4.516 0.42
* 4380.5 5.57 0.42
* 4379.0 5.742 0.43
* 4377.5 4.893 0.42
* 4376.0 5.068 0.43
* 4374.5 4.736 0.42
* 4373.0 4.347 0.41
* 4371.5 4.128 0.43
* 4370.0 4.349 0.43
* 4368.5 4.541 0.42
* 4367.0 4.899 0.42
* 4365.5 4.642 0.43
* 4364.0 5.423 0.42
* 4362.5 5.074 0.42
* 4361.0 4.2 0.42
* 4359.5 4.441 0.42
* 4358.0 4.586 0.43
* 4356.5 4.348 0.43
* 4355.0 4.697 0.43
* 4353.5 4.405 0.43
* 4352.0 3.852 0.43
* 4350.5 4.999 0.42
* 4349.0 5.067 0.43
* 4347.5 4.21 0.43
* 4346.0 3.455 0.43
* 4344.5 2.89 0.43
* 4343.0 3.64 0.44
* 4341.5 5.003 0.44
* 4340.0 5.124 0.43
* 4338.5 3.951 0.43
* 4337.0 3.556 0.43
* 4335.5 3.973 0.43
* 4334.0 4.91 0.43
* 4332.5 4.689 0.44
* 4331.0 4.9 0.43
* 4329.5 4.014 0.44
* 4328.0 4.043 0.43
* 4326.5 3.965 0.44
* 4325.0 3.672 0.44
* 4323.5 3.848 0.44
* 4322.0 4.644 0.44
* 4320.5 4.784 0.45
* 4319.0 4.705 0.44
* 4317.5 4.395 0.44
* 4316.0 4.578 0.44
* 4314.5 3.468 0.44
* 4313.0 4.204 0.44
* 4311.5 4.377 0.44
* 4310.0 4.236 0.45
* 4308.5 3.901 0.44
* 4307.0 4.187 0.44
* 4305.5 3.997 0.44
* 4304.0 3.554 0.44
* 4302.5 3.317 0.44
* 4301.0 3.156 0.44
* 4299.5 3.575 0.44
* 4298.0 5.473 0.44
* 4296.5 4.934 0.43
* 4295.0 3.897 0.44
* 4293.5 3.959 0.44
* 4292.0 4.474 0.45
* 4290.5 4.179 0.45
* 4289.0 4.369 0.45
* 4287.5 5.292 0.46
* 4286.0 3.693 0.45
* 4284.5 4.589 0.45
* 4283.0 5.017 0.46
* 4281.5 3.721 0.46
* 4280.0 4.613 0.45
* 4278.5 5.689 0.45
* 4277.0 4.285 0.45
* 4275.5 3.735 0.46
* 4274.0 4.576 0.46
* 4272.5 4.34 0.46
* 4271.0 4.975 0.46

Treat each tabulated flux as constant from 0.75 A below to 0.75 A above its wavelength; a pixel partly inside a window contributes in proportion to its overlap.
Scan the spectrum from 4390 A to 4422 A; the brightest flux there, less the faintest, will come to 1.54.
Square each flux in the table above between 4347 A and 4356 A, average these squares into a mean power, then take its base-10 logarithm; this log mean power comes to 1.32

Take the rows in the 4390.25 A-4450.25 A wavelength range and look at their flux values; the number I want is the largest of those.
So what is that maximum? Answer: 5.461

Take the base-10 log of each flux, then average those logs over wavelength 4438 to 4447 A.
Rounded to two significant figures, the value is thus 0.68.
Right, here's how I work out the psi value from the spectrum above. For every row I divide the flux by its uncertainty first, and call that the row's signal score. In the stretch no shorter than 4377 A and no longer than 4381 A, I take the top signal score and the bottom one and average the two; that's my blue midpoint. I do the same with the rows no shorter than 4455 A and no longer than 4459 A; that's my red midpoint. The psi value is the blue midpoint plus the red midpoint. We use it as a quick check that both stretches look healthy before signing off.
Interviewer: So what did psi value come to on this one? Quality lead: 24.6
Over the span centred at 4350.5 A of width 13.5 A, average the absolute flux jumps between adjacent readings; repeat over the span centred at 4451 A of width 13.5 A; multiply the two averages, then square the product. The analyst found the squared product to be 0.080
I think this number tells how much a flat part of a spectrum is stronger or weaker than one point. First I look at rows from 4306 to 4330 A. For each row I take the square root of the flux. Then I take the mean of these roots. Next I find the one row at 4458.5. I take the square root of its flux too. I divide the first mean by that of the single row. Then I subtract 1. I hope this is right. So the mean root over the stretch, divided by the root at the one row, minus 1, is -0.052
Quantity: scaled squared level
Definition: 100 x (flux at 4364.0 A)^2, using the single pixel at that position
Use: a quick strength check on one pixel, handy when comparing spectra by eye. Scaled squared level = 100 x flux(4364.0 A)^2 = 2941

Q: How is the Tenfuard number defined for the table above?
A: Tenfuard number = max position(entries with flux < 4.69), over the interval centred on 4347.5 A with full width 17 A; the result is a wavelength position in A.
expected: 4353.5 A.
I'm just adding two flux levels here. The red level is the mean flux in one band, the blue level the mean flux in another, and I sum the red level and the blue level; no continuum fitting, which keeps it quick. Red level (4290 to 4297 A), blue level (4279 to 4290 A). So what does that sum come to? 8.76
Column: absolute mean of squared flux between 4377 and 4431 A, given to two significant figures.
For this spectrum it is 22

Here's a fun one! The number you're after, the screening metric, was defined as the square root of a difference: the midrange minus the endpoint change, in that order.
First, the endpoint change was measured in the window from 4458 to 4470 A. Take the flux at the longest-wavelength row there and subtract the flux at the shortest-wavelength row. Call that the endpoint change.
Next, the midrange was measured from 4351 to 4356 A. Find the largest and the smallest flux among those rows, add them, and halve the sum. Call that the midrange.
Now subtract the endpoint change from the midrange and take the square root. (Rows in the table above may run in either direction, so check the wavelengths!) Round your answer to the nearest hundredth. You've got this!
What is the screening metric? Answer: 2.02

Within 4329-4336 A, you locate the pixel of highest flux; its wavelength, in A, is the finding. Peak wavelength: 4334.0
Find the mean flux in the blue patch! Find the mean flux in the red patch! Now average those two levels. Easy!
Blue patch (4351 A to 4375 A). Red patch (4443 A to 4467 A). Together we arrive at 4.67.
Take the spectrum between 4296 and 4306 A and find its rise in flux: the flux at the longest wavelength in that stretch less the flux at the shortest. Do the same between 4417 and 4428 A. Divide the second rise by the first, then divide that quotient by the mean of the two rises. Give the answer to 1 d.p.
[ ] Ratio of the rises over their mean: -0.1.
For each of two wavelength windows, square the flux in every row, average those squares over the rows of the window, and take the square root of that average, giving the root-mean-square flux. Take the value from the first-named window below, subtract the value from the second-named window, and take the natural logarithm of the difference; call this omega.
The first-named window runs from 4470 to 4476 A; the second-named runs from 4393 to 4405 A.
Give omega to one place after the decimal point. -0.8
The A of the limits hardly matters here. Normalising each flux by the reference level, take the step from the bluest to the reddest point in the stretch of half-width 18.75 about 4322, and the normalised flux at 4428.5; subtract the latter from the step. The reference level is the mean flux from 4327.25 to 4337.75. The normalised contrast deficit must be -0.73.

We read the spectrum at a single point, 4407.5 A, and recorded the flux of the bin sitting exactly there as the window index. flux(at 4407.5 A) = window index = 4.3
